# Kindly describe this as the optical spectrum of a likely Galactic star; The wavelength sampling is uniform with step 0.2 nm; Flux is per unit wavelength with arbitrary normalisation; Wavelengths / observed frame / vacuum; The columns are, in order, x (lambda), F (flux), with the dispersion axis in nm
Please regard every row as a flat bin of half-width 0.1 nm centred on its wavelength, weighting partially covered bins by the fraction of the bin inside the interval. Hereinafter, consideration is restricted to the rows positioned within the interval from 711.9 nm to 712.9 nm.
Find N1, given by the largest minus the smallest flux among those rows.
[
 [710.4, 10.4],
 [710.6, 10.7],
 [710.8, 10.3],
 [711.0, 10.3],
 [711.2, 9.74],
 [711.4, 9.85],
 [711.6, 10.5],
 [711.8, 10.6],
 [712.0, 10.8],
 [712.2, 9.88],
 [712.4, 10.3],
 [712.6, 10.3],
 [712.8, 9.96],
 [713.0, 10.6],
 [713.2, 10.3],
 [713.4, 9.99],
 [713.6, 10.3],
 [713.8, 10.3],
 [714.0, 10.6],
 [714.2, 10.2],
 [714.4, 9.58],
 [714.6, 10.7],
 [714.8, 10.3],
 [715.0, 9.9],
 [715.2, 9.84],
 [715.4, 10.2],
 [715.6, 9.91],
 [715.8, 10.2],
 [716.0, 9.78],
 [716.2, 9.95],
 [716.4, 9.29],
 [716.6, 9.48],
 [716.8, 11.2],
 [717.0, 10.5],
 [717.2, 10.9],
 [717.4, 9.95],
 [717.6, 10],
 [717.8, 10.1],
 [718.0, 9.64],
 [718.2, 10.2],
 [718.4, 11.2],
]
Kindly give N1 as 0.92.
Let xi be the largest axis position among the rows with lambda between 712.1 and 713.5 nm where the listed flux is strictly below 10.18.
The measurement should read 713.4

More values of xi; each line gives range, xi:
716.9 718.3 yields 718.0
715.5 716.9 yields 716.6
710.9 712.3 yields 712.2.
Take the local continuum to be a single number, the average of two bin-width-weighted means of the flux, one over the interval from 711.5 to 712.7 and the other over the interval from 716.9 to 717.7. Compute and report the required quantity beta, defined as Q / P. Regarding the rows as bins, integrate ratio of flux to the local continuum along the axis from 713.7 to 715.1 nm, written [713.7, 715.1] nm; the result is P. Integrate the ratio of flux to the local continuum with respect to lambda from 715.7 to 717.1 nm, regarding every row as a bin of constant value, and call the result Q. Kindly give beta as 0.984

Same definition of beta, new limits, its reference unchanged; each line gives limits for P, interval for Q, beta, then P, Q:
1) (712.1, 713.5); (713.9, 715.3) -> 0.997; 1.38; 1.37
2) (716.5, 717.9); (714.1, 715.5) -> 0.980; 1.39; 1.36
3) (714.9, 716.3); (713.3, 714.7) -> 1.027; 1.35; 1.38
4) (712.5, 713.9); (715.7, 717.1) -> 0.981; 1.38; 1.36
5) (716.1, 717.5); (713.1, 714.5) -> 1.000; 1.37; 1.37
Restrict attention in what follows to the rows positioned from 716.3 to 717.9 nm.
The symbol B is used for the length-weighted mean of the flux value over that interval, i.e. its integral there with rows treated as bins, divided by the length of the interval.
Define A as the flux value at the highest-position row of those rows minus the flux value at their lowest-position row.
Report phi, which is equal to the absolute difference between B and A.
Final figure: 9.4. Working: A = 0.8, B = 10.18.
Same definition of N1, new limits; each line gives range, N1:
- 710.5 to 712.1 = 1.06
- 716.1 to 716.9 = 1.91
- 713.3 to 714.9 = 1.12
